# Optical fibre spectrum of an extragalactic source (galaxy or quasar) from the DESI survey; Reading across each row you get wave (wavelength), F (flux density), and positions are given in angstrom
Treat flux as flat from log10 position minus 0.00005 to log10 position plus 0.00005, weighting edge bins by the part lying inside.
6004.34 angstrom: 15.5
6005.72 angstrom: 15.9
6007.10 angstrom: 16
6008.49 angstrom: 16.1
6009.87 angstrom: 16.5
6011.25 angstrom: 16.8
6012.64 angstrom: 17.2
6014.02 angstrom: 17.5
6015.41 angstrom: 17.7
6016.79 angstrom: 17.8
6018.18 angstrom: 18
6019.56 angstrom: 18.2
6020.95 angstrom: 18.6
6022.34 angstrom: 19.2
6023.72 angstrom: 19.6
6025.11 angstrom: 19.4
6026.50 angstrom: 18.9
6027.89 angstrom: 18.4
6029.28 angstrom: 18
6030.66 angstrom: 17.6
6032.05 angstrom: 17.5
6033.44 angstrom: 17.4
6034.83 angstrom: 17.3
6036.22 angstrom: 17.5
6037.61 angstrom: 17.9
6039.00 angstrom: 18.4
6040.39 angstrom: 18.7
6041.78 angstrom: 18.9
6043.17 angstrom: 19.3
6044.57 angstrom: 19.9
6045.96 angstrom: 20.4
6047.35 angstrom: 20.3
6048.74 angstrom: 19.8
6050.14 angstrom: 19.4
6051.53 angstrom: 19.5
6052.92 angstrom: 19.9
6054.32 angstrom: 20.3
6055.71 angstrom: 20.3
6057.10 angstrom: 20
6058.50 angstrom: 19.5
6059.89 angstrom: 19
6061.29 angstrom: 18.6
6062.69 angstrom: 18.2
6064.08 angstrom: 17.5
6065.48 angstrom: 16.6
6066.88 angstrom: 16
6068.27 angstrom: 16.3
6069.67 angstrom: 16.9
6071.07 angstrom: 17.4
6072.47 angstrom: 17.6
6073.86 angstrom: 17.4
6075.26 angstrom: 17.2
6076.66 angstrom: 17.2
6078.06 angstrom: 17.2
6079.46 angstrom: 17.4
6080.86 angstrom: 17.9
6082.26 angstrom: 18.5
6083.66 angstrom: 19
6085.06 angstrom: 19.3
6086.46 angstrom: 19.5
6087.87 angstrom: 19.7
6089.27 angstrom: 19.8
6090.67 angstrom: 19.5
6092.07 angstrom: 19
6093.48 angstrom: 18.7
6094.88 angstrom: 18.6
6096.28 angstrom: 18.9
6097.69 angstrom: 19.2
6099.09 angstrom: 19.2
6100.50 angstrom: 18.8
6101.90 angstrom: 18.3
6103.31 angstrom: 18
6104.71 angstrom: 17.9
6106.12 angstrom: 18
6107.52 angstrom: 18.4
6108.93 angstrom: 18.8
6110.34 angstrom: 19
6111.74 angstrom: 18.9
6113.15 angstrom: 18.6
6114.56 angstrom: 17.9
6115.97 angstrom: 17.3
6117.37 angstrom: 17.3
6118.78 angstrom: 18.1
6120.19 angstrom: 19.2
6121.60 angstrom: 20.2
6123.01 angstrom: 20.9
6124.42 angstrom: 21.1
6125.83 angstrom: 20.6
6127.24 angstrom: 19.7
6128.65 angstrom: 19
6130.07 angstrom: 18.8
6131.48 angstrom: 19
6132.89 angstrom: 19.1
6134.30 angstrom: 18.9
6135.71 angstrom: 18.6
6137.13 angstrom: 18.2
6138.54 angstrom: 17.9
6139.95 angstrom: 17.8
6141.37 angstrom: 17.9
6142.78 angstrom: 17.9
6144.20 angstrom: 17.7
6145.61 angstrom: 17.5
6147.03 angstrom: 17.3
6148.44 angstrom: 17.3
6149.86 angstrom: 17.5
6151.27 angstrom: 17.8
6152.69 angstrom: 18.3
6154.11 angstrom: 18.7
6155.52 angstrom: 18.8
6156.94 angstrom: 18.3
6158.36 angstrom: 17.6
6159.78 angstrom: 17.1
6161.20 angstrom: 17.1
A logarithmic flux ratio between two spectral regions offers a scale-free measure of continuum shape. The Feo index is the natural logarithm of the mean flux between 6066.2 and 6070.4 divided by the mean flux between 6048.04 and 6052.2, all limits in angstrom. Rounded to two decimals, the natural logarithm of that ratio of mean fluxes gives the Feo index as -0.18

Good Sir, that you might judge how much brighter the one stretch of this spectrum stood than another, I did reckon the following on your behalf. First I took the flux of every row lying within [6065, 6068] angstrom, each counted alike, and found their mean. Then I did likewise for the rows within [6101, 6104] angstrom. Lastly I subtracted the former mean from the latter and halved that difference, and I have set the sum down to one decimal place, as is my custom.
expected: 0.9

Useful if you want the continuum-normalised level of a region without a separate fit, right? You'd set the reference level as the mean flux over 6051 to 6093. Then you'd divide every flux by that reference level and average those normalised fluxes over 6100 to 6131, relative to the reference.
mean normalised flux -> 1.02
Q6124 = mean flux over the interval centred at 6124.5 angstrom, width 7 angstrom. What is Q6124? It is 20.5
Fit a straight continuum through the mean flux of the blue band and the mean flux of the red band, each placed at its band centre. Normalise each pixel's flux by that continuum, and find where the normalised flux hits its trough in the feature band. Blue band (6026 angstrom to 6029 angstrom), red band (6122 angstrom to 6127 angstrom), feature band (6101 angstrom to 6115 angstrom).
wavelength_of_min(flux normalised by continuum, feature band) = 6114.56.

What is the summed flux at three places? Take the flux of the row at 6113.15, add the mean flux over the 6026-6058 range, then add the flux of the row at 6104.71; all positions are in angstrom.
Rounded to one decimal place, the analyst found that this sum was 55.4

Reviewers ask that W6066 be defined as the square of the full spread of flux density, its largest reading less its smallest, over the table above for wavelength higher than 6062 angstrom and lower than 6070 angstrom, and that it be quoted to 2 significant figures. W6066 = 4.8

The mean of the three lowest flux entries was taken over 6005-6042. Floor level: 16.00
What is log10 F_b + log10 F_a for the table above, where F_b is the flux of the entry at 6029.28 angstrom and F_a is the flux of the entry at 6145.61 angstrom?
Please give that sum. 2.50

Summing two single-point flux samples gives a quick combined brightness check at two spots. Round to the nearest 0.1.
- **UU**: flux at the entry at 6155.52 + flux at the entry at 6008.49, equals 34.9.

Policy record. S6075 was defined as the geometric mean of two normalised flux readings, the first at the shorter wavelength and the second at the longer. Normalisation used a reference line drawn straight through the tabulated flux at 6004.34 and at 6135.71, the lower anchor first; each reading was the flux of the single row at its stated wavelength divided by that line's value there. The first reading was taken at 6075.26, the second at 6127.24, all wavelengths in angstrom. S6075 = 1.036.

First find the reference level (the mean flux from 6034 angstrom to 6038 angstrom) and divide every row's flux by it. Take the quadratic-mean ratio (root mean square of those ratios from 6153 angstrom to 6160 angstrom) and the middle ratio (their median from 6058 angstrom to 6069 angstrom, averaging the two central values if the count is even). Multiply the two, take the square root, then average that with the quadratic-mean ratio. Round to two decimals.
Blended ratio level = 1.03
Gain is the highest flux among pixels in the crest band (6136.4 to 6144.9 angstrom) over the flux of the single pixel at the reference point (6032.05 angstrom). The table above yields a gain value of 1.04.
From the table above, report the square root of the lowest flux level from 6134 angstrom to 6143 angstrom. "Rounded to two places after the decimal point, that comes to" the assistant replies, 4.22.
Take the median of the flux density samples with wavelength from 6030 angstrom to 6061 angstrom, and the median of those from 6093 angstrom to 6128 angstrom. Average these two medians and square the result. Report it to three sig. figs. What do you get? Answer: 364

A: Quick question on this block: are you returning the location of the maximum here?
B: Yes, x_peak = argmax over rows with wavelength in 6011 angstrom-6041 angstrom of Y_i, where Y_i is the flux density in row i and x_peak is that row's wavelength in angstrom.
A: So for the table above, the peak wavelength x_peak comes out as 6023.72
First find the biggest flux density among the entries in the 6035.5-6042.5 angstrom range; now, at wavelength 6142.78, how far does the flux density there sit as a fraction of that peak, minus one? -0.053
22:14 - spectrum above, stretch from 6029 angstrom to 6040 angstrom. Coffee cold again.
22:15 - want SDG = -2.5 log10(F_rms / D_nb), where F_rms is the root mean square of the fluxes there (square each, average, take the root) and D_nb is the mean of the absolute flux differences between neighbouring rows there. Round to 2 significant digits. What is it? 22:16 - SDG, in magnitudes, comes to -4.6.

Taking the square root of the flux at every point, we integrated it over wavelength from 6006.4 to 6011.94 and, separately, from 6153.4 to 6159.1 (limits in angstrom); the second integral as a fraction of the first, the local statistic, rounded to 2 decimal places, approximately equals 1.09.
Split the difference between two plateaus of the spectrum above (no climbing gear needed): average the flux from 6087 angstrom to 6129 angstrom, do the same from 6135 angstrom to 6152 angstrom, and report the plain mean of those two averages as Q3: 18.37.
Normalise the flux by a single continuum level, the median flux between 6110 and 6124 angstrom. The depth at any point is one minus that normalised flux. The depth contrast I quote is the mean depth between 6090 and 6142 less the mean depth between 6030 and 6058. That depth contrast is 0.012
